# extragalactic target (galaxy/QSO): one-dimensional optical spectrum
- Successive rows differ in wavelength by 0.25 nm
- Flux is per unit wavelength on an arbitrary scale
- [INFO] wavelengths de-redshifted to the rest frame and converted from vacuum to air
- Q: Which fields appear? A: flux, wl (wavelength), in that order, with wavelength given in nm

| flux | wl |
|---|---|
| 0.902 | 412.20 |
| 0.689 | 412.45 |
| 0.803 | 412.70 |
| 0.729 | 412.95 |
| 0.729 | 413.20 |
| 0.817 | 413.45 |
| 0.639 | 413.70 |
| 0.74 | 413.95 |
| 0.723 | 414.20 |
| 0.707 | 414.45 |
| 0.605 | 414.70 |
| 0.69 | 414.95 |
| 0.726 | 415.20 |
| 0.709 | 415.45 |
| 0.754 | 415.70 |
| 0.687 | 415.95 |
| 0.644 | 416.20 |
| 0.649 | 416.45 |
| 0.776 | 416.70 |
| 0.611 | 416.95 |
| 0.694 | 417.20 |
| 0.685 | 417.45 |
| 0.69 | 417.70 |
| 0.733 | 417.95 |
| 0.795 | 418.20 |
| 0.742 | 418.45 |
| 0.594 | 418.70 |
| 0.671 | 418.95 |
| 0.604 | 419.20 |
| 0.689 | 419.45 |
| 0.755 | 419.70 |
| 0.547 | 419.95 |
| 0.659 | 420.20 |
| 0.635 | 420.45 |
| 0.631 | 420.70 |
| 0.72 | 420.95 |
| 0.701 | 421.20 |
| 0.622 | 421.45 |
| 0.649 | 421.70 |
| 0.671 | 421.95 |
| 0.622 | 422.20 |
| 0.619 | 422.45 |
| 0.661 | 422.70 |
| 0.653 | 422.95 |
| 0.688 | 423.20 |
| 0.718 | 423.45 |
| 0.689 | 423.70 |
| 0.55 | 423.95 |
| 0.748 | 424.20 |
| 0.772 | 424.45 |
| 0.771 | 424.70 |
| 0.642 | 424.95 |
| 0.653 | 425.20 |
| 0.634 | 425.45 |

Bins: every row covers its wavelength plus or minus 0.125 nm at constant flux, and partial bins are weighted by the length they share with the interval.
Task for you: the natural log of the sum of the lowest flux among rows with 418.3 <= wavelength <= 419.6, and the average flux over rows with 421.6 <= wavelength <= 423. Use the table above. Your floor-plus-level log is 0.215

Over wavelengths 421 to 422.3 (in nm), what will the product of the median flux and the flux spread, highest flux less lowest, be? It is 0.051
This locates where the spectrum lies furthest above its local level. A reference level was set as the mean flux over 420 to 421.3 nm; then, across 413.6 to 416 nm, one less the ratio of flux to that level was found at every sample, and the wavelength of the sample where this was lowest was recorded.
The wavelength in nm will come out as 415.70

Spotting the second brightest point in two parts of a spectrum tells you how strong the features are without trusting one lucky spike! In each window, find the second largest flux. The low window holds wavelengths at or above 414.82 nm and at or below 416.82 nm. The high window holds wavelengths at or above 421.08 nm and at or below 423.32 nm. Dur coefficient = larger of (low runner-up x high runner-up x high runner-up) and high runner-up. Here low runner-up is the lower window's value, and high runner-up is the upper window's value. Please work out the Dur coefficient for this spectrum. 0.688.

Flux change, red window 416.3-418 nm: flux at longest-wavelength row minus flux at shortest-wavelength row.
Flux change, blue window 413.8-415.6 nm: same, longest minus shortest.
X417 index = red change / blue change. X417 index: -3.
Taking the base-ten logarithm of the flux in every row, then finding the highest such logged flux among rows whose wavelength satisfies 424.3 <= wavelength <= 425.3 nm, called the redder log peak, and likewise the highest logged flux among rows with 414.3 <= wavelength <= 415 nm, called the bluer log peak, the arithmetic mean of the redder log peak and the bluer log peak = -0.131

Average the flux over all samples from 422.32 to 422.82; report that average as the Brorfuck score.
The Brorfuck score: 0.640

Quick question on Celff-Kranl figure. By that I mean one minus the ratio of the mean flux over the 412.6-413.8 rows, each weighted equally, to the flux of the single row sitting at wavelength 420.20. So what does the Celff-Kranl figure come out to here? -0.13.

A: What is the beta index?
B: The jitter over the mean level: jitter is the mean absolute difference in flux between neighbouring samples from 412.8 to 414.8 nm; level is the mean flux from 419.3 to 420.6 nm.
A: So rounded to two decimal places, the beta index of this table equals 0.11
